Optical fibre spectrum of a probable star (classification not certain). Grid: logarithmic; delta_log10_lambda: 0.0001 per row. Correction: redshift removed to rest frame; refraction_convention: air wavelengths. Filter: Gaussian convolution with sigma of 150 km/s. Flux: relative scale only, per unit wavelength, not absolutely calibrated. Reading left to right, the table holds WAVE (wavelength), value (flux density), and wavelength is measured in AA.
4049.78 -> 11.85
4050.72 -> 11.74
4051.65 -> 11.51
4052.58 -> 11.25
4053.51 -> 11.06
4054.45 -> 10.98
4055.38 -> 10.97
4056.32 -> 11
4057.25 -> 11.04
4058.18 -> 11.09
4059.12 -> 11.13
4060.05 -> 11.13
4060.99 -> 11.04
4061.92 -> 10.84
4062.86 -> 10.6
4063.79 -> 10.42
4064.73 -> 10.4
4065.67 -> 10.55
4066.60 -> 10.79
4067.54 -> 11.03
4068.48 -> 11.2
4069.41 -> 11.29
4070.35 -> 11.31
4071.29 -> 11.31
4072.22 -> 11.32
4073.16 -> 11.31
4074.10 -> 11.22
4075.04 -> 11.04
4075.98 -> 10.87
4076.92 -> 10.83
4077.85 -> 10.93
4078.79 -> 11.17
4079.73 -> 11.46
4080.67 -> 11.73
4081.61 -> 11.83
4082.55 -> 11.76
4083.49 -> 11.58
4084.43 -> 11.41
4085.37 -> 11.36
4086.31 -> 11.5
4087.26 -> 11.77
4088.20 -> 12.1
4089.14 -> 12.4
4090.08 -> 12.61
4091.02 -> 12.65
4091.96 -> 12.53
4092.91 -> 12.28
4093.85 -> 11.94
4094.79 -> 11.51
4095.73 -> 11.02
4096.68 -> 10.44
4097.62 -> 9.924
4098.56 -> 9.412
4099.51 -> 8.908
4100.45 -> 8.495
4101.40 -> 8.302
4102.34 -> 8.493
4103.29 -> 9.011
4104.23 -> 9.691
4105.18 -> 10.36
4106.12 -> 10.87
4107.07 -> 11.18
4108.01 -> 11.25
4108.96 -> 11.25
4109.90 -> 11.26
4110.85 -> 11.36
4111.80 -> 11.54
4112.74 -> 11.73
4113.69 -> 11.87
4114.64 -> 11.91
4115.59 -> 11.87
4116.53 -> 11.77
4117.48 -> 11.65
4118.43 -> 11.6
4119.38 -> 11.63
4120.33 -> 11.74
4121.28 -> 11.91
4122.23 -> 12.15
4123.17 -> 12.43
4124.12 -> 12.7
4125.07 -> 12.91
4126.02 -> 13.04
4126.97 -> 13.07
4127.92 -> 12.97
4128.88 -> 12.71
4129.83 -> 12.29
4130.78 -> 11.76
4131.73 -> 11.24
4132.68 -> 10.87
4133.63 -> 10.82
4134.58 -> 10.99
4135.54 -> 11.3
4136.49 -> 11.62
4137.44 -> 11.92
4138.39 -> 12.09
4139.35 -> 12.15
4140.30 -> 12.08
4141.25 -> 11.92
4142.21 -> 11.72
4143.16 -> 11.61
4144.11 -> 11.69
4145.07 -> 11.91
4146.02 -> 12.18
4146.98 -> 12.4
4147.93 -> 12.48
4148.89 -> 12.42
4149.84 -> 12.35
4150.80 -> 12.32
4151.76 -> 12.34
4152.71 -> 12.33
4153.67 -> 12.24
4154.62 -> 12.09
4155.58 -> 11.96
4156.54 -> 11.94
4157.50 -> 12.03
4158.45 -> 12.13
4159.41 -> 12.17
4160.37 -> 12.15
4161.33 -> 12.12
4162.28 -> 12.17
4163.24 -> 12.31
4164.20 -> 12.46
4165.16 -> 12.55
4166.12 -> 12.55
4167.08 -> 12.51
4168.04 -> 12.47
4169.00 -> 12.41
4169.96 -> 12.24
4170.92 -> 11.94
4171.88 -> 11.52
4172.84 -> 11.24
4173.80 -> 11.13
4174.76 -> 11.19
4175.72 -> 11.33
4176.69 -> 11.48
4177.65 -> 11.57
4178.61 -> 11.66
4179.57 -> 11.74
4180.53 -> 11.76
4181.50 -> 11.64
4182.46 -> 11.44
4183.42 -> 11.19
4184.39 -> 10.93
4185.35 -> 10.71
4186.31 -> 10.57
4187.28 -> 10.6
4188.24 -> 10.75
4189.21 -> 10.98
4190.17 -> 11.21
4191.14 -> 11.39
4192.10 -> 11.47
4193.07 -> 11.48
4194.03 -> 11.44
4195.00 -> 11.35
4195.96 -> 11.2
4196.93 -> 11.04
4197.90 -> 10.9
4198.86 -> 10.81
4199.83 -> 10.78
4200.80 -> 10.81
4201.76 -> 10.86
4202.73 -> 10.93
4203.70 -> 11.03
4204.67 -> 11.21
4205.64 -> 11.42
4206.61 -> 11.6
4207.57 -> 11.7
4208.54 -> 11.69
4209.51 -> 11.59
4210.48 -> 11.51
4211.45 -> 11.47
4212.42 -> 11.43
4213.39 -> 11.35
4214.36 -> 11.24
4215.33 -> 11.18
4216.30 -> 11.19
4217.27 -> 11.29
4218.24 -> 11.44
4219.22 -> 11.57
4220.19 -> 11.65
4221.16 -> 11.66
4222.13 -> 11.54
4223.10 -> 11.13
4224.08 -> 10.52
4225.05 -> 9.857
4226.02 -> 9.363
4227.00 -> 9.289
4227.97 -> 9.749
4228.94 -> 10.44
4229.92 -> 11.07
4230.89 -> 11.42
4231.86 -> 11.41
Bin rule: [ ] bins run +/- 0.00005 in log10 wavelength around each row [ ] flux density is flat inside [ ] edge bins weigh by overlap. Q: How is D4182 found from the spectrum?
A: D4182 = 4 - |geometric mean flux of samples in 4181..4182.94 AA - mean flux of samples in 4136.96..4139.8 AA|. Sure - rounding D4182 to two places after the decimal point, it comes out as 3.49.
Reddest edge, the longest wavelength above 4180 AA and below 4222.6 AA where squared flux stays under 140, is 4222.13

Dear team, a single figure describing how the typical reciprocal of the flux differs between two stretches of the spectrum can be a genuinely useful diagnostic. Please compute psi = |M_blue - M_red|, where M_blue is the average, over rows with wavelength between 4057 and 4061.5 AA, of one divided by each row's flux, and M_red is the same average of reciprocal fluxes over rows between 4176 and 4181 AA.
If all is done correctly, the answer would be 0.0043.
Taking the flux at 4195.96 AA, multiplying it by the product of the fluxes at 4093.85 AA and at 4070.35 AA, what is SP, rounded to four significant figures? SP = 1512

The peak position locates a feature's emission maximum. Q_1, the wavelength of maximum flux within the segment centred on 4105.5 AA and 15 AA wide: 4112.74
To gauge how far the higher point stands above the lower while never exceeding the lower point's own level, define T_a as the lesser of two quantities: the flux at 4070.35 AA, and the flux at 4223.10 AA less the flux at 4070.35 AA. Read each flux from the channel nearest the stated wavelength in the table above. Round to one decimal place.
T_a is -0.2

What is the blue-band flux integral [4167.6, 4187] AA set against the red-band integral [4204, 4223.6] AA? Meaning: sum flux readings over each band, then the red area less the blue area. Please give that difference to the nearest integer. 1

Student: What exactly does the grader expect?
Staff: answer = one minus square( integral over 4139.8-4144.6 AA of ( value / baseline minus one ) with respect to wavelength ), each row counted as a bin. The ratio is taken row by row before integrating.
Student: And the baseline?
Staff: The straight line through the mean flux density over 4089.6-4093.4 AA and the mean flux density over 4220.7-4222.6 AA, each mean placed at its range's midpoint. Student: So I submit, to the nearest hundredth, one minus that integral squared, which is 0.98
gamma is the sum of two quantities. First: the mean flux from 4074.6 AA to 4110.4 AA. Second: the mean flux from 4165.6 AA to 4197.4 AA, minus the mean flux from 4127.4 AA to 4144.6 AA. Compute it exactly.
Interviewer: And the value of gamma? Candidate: 10.7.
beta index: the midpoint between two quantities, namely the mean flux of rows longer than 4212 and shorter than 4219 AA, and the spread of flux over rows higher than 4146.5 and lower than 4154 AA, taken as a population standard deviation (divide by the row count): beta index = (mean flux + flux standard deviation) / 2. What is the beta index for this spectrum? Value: 5.69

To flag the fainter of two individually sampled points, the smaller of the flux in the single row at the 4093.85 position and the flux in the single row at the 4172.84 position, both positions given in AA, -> 11.2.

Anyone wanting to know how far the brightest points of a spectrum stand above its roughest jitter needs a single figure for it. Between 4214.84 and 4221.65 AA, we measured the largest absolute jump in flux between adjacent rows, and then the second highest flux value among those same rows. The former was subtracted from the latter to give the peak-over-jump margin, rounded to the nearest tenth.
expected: 11.5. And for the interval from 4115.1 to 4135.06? 12.5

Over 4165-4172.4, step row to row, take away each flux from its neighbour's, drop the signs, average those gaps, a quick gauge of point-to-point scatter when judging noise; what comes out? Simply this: 0.15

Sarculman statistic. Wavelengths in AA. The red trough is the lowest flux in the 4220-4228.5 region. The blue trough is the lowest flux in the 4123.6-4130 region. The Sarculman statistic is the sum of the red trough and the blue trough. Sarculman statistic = 21.6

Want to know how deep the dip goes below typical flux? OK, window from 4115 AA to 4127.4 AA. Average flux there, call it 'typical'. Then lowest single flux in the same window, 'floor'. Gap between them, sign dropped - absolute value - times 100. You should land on 59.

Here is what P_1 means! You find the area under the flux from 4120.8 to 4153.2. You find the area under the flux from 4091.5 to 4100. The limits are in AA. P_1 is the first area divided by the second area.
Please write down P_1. 4.2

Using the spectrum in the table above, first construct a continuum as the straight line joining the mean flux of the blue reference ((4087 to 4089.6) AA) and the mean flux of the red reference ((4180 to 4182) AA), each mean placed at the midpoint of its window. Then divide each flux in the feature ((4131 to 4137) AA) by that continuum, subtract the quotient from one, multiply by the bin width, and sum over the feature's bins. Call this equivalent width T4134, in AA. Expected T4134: 0.4 AA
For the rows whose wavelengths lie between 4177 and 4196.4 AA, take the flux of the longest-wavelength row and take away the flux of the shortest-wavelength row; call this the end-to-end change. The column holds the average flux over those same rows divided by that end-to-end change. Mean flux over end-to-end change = -30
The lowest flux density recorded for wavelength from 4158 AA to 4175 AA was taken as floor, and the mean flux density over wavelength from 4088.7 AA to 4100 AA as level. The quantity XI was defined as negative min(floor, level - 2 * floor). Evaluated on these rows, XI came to 11.0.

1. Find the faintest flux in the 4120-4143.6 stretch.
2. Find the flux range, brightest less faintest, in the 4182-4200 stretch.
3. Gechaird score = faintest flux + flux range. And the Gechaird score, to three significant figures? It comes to 11.7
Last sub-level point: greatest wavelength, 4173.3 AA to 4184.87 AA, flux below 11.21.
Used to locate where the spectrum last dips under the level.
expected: 4184.39 AA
